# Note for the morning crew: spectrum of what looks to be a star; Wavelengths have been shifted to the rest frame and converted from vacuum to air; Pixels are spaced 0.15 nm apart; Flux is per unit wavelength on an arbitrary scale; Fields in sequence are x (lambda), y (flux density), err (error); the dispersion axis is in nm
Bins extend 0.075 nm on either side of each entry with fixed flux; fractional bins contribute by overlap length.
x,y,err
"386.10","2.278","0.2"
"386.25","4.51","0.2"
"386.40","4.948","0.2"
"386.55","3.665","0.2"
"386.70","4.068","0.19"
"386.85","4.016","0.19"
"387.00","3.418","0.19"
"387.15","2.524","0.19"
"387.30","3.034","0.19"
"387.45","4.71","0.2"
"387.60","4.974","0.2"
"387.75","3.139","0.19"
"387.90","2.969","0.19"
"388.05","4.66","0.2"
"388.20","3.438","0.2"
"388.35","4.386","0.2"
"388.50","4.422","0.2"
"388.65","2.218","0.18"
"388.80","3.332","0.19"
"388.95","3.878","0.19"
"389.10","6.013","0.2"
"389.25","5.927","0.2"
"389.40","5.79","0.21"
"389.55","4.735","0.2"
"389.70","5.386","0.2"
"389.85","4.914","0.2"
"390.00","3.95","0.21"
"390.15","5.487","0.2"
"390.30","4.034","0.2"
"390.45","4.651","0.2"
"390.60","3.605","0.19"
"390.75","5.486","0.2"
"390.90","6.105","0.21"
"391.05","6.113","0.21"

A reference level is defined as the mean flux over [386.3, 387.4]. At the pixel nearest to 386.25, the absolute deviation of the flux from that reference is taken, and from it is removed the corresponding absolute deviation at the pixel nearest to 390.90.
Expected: -1.6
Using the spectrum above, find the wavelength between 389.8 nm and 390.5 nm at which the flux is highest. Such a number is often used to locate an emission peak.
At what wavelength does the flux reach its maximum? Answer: 390.15 nm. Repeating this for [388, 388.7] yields 388.05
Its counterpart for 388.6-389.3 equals 389.10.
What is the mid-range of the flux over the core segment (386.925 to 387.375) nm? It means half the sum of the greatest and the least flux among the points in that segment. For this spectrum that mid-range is 3.0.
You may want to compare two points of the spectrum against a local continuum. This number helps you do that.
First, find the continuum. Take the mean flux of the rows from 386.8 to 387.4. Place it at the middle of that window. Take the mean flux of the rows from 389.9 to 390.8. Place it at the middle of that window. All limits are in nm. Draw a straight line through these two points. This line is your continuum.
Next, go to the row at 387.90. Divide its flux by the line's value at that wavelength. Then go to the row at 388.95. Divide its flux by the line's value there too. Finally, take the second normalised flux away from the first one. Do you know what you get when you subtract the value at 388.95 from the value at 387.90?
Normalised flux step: -0.14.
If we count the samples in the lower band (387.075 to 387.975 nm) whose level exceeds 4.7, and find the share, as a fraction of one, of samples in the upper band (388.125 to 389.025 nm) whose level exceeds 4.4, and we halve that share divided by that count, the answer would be 0.0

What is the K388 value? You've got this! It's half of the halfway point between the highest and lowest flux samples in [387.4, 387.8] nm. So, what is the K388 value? 2.03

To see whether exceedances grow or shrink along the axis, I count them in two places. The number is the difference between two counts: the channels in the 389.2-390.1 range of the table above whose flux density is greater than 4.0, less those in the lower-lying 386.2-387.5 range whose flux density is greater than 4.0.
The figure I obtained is 0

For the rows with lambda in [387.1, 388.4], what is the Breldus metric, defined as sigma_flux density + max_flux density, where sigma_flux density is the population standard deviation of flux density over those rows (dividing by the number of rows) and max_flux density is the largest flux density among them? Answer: 5.8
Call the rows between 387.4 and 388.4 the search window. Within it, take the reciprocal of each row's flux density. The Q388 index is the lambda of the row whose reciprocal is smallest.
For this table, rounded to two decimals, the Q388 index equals 387.60 nm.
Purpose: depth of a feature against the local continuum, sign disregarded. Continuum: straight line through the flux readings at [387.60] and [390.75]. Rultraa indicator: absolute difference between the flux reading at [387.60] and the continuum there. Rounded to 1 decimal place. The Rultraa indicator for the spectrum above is 0.0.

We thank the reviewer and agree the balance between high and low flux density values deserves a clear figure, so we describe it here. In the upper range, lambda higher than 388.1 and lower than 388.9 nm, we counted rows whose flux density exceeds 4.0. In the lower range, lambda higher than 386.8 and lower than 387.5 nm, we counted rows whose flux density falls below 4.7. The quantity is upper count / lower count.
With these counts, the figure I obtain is 0.50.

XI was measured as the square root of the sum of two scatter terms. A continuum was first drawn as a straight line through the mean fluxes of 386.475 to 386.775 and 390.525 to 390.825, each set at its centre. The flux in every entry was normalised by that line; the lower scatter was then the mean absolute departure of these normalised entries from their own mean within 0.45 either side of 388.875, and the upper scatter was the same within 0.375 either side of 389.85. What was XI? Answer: 0.61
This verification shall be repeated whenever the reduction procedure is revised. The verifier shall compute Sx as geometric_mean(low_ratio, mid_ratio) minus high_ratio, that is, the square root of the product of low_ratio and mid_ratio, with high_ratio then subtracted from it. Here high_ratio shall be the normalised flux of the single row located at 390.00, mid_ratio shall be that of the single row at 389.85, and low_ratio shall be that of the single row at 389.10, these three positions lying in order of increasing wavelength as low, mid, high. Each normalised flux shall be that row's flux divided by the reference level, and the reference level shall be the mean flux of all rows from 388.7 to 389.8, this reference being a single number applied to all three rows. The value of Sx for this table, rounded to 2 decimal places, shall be 0.30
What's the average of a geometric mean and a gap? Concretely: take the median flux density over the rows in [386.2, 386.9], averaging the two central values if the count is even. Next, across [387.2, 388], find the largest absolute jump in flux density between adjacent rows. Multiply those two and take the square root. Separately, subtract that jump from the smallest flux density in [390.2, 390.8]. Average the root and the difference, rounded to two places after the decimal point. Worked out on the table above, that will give 2.25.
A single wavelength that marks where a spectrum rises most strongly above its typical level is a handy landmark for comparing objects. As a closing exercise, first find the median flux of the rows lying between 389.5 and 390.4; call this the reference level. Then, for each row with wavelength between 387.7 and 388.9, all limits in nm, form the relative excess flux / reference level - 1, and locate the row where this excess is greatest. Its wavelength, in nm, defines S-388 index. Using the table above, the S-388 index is 388.05 nm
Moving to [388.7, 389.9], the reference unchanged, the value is 389.10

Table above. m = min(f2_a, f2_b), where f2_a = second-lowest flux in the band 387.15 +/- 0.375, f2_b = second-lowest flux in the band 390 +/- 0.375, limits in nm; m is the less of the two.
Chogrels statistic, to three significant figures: 3.03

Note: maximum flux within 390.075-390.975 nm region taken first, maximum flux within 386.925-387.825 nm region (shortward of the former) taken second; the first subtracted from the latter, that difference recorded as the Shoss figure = -1.13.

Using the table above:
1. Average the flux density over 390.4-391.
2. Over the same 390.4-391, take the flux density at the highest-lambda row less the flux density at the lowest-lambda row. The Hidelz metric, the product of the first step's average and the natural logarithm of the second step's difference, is 1.9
